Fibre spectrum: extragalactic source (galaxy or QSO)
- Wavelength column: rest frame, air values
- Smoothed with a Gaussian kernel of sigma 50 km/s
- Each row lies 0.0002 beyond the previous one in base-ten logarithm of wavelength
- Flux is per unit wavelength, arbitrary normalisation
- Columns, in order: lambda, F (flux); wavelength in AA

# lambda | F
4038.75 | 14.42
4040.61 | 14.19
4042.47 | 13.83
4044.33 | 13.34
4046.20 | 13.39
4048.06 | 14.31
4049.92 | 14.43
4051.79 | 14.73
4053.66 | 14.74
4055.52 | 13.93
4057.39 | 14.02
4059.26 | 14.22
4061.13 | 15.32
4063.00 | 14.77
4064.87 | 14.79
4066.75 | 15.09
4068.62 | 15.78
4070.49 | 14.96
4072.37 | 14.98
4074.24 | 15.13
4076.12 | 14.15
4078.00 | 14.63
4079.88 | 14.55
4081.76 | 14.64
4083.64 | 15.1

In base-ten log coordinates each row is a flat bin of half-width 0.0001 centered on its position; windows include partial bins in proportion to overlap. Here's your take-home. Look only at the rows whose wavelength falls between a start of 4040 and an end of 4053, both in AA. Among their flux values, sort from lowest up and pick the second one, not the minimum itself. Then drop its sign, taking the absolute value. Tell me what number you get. 13.4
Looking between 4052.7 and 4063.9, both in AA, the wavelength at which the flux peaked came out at 4061.13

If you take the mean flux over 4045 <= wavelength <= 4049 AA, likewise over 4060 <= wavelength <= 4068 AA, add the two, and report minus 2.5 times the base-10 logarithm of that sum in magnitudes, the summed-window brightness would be -3.65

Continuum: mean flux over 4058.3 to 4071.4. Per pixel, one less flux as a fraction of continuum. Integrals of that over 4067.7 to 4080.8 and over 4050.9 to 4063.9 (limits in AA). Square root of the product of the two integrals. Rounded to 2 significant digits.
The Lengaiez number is 0.19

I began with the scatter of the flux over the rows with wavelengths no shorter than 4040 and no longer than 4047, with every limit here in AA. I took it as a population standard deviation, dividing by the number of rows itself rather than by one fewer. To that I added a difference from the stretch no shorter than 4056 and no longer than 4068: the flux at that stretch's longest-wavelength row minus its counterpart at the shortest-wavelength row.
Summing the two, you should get 1.4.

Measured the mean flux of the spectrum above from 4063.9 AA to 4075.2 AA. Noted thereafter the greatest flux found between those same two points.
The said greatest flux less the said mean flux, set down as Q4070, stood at 0.66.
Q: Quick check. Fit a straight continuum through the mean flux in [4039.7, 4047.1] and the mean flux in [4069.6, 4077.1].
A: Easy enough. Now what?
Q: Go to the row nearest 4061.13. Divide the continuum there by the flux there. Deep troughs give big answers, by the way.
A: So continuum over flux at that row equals 0.94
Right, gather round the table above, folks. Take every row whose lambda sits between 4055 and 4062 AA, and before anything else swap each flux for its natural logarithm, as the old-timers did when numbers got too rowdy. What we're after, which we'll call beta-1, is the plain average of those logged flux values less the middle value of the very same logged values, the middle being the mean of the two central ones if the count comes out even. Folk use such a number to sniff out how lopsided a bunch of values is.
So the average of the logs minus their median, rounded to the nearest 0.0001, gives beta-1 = 0.0170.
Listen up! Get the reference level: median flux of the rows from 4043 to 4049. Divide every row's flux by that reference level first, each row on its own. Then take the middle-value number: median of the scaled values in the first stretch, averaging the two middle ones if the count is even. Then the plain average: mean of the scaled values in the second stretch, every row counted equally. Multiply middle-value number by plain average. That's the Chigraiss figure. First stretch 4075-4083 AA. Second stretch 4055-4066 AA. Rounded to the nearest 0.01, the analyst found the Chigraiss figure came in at 1.18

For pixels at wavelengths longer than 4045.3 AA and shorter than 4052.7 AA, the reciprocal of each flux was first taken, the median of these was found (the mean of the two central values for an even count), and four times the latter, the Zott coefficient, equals 0.278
